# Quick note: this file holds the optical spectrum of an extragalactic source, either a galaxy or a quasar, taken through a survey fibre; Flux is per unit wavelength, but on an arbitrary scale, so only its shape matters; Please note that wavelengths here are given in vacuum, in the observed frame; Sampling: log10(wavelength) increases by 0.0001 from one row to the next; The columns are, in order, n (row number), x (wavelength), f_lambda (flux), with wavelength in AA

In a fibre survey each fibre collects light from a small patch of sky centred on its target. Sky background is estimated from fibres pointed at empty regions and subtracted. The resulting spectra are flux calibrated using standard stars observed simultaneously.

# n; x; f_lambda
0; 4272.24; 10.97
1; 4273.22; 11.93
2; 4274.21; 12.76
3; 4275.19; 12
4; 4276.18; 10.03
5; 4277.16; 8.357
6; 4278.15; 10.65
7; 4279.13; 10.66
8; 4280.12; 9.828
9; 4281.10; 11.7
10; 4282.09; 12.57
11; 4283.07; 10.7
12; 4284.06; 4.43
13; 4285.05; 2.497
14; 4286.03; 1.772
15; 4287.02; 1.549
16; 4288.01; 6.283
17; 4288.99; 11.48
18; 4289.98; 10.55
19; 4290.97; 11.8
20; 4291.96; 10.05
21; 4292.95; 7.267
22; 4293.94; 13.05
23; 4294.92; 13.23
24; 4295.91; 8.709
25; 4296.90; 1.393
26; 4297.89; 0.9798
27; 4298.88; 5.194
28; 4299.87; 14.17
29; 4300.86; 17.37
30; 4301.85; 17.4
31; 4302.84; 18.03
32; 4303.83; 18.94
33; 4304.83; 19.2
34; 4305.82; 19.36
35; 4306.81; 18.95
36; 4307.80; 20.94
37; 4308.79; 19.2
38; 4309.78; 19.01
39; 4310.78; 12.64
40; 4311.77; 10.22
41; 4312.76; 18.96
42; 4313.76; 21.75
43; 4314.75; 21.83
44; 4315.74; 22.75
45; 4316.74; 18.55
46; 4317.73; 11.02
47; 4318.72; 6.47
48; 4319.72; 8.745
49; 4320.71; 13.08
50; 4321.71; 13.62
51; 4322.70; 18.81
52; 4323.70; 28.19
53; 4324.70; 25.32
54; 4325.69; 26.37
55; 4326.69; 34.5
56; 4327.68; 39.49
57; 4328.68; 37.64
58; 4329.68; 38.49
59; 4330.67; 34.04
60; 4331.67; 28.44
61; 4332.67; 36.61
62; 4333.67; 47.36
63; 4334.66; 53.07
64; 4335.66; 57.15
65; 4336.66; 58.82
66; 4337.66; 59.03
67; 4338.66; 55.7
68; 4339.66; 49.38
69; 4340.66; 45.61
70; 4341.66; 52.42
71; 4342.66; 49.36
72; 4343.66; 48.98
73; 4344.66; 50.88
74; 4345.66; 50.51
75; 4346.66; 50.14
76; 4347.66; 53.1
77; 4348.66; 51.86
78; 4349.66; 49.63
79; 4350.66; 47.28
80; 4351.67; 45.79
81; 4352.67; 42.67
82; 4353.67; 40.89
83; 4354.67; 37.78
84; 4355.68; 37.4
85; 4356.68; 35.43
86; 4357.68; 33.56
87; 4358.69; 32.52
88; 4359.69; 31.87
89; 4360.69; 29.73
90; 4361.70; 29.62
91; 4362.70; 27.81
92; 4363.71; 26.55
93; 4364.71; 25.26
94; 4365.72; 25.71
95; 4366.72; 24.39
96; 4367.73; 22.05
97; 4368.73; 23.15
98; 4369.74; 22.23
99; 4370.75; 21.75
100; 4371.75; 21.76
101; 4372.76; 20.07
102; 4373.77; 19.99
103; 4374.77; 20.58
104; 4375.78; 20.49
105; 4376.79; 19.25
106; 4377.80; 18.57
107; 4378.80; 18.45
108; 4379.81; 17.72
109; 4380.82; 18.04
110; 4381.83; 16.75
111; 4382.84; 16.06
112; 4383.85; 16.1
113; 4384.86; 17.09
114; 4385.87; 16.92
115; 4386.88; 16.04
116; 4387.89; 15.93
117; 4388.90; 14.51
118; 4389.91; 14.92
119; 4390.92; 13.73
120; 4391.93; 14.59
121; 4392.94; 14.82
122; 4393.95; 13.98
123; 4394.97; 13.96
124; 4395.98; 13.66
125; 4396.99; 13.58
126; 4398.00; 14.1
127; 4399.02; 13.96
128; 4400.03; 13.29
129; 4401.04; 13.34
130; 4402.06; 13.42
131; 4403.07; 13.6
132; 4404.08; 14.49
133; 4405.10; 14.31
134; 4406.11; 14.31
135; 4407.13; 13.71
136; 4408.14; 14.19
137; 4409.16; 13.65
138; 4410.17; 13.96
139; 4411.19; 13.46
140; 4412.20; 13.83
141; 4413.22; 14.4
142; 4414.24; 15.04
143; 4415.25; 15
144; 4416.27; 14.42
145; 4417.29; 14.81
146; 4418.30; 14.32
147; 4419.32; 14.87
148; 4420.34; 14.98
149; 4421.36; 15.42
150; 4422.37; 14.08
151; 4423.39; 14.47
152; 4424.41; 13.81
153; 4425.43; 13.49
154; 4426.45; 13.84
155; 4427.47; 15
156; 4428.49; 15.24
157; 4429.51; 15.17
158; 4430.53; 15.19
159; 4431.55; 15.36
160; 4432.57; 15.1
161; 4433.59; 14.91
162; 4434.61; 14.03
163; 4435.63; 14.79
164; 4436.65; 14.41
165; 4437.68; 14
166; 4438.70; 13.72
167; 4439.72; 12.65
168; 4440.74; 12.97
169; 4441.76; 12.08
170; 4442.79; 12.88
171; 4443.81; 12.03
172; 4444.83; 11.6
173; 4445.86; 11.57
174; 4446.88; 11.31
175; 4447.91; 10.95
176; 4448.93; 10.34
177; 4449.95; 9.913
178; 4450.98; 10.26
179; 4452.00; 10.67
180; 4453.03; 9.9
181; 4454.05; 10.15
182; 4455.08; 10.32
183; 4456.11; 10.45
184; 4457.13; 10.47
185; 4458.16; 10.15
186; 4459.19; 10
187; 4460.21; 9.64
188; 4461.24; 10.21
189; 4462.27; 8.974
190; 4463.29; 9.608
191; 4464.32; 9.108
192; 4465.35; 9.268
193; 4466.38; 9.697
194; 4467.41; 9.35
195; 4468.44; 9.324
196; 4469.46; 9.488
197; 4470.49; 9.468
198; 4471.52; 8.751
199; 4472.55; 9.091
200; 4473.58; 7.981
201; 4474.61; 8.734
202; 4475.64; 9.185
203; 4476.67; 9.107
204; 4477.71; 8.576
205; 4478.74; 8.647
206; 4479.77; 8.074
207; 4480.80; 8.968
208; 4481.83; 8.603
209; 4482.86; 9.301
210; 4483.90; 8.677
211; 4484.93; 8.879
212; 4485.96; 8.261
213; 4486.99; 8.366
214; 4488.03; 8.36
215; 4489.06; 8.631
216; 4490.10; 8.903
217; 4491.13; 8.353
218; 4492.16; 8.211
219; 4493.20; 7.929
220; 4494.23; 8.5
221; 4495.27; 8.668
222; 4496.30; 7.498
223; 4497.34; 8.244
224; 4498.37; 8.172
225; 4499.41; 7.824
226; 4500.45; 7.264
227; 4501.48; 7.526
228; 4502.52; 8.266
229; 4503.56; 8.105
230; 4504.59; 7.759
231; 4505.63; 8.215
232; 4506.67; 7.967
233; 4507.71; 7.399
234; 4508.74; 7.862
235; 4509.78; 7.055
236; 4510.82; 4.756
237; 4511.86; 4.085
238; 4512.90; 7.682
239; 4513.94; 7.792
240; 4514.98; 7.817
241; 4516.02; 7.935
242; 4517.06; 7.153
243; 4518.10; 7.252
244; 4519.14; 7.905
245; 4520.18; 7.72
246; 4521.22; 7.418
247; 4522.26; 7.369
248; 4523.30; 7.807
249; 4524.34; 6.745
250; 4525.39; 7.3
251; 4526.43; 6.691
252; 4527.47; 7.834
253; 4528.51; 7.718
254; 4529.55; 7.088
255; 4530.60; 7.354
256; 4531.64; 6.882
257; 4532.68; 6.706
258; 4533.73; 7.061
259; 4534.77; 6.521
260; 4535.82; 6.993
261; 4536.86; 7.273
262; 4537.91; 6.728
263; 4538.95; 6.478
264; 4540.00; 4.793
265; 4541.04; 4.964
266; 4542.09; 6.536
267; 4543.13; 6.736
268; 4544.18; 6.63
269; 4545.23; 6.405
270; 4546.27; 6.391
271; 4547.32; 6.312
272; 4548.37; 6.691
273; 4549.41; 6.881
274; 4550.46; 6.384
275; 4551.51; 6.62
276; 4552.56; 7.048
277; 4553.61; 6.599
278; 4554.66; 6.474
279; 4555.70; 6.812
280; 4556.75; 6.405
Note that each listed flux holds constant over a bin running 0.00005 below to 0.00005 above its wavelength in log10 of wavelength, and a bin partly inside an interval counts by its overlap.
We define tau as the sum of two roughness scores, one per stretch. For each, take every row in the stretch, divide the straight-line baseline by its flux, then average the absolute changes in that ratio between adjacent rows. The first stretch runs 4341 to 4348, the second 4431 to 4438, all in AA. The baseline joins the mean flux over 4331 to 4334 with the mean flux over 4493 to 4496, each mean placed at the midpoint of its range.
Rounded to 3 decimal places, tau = 0.054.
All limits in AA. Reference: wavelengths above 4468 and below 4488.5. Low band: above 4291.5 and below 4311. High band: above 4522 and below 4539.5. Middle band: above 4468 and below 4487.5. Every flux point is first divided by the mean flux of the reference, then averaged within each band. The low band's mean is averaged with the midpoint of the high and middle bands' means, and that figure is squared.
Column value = 1.5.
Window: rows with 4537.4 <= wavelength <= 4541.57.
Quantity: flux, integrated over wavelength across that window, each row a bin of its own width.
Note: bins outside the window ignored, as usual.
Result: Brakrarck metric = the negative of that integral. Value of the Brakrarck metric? -24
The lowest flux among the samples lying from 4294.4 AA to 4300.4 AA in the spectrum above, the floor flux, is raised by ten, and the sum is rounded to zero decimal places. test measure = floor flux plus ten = 11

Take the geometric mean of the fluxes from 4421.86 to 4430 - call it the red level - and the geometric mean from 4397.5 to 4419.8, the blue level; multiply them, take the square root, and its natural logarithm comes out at 2.66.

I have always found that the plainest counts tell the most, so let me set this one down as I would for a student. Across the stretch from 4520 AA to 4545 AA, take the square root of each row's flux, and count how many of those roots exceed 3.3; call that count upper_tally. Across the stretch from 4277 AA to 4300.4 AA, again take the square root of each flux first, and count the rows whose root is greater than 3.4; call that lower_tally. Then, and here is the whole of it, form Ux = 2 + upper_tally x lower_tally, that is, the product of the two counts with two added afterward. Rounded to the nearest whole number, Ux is 2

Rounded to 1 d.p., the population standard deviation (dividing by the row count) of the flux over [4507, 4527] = 1.0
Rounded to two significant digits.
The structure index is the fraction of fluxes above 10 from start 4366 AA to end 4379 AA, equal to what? 1.0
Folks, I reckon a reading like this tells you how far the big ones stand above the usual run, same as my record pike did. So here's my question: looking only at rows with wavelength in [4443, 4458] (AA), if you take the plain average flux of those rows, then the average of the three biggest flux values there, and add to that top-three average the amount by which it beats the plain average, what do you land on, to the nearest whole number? 13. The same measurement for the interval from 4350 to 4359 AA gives 51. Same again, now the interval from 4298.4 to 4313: 23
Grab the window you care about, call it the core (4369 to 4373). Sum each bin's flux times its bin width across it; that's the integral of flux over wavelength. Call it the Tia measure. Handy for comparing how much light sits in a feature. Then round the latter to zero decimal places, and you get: 86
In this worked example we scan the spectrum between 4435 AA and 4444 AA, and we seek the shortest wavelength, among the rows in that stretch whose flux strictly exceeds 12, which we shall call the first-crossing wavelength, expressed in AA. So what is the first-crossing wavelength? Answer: 4435.63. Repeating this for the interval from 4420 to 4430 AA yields 4420.34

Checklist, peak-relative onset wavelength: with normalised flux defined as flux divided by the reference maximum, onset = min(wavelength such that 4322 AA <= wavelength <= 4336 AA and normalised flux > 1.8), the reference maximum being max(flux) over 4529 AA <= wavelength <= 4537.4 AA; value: 4322.70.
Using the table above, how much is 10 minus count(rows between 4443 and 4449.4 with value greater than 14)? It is 10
